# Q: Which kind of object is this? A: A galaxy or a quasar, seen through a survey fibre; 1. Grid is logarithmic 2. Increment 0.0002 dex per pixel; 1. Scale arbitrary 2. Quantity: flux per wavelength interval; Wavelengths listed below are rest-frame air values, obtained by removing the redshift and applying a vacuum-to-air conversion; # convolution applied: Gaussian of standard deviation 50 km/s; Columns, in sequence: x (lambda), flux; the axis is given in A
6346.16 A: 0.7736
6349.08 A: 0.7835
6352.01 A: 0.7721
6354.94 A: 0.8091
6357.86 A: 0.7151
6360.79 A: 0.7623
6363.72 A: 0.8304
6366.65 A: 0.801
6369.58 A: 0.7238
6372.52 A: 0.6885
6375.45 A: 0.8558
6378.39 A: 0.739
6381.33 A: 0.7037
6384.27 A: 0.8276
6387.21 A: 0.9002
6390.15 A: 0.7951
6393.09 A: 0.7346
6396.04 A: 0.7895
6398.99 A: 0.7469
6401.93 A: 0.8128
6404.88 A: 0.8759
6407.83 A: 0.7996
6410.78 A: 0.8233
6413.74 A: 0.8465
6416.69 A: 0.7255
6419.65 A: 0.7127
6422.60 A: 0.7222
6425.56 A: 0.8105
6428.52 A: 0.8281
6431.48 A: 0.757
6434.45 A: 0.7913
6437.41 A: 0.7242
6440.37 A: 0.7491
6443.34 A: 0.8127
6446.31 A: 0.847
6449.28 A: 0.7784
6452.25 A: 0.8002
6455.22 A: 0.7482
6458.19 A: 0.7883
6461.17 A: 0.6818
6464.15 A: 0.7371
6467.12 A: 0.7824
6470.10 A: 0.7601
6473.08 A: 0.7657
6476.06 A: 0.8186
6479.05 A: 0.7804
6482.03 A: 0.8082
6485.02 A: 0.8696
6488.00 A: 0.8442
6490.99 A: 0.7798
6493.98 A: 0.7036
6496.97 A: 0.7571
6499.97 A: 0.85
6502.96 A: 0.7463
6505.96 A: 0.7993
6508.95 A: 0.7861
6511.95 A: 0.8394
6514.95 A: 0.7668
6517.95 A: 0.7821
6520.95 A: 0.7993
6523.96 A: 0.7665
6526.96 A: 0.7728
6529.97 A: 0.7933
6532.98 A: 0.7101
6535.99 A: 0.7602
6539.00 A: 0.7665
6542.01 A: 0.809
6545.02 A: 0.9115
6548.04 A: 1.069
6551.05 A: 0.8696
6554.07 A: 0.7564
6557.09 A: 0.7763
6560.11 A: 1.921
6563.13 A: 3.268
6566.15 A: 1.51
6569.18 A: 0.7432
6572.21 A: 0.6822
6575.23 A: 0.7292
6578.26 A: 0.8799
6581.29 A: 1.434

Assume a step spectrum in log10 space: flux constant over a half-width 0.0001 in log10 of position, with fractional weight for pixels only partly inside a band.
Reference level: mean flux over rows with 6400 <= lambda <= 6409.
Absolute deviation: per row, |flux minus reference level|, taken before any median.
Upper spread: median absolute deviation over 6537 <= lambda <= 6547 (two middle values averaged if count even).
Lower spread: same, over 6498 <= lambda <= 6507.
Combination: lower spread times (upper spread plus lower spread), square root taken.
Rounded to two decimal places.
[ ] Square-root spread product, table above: 0.05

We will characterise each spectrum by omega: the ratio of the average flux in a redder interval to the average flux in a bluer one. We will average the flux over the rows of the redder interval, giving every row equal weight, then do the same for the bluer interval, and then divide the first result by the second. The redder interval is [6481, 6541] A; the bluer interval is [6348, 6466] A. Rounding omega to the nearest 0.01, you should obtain 1.01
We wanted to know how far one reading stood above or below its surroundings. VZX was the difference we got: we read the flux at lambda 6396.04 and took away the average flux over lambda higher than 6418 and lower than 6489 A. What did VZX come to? 0.01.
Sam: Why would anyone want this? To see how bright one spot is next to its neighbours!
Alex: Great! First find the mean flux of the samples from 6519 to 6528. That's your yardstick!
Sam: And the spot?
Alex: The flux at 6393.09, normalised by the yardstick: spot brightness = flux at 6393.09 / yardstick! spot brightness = 0.942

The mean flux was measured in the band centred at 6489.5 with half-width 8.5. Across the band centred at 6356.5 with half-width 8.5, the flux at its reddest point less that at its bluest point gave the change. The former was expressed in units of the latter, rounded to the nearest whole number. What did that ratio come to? 17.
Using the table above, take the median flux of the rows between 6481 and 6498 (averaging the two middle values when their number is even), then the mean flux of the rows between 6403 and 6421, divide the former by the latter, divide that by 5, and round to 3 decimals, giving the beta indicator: 0.199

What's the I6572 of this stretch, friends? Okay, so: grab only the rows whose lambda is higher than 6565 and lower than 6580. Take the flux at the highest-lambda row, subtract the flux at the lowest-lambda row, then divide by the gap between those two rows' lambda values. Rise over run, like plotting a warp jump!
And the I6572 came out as -0.052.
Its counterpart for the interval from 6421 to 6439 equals 0.000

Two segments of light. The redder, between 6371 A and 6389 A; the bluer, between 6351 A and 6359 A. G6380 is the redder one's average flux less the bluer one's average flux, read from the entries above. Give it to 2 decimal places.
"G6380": 0.02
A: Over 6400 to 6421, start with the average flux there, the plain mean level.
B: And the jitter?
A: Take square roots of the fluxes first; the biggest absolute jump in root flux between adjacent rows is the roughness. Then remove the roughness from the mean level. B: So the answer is 0.731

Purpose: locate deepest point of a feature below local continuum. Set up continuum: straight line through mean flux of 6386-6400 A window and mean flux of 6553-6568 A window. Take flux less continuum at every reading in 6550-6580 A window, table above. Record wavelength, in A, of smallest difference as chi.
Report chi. 6572.21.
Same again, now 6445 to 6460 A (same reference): 6455.22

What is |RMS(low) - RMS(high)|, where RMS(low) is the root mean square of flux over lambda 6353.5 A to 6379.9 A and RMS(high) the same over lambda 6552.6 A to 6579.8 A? 0.72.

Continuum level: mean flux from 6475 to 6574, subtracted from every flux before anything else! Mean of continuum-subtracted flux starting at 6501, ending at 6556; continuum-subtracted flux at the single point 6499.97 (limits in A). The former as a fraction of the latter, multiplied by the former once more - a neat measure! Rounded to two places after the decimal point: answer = -0.19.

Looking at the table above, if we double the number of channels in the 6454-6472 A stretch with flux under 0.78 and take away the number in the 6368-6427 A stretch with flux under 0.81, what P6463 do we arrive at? -4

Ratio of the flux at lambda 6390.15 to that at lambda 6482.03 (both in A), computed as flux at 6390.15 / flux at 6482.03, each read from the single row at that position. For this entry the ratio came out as 0.98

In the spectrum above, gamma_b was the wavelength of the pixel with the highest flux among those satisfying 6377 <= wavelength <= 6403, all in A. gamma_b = 6387.21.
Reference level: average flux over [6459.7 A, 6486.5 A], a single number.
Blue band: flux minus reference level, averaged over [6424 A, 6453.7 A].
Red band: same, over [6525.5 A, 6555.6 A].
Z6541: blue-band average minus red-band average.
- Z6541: -0.032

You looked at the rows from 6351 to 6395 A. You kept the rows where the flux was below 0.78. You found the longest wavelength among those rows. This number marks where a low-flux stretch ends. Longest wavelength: 6393.09 A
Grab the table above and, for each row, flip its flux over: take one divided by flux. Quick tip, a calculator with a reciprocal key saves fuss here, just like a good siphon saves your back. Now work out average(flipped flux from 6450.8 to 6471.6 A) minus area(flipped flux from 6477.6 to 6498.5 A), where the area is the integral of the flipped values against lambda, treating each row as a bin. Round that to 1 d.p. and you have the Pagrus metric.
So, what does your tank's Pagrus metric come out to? -25.2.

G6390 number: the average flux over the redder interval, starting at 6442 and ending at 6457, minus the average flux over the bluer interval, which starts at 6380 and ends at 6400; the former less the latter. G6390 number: 0.01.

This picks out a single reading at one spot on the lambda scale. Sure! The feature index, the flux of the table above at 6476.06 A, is 0.8186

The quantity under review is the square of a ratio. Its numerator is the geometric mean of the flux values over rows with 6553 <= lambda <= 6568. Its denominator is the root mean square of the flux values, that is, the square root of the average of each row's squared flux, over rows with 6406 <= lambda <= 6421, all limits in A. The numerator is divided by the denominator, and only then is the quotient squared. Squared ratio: 3.2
